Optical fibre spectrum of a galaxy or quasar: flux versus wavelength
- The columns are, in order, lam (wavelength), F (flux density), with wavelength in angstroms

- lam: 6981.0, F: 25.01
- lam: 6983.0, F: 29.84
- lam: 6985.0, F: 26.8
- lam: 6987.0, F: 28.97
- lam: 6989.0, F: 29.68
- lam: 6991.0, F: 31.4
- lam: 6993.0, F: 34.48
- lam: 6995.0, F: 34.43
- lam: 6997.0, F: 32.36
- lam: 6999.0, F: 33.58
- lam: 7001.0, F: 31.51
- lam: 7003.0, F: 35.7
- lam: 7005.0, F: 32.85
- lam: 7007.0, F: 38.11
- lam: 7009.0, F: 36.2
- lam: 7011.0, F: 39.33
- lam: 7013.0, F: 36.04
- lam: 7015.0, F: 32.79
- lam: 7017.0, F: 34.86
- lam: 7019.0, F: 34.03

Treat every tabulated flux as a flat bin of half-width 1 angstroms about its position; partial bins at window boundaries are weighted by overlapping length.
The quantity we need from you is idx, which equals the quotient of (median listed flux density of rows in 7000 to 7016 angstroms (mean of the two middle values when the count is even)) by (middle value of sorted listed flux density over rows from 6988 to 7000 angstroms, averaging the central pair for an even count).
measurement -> 1.09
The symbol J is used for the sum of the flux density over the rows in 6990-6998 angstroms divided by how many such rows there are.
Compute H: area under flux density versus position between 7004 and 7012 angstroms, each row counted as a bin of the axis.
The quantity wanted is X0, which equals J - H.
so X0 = -260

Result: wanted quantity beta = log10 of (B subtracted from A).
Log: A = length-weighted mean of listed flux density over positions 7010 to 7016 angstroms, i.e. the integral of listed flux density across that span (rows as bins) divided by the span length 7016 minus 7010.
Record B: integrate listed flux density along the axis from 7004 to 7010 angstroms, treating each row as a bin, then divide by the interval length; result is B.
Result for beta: -0.5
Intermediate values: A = 36.1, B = 35.7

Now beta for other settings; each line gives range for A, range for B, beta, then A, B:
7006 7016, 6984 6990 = 0.9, 36.5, 28.5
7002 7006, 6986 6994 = 0.5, 34.3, 31.1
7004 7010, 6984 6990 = 0.9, 35.7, 28.5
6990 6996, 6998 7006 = -1.6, 33.4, 33.4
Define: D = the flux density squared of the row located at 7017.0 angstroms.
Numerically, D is 1215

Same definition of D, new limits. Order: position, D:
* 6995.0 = 1185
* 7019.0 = 1158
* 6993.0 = 1189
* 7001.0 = 993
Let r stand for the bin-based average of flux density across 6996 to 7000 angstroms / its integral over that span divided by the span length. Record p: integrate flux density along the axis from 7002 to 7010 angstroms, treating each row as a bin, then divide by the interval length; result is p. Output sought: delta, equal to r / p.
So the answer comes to 0.92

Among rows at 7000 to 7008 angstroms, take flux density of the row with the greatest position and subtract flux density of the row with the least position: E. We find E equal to 7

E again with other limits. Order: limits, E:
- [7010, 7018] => -4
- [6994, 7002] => -3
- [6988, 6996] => 5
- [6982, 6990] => 0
